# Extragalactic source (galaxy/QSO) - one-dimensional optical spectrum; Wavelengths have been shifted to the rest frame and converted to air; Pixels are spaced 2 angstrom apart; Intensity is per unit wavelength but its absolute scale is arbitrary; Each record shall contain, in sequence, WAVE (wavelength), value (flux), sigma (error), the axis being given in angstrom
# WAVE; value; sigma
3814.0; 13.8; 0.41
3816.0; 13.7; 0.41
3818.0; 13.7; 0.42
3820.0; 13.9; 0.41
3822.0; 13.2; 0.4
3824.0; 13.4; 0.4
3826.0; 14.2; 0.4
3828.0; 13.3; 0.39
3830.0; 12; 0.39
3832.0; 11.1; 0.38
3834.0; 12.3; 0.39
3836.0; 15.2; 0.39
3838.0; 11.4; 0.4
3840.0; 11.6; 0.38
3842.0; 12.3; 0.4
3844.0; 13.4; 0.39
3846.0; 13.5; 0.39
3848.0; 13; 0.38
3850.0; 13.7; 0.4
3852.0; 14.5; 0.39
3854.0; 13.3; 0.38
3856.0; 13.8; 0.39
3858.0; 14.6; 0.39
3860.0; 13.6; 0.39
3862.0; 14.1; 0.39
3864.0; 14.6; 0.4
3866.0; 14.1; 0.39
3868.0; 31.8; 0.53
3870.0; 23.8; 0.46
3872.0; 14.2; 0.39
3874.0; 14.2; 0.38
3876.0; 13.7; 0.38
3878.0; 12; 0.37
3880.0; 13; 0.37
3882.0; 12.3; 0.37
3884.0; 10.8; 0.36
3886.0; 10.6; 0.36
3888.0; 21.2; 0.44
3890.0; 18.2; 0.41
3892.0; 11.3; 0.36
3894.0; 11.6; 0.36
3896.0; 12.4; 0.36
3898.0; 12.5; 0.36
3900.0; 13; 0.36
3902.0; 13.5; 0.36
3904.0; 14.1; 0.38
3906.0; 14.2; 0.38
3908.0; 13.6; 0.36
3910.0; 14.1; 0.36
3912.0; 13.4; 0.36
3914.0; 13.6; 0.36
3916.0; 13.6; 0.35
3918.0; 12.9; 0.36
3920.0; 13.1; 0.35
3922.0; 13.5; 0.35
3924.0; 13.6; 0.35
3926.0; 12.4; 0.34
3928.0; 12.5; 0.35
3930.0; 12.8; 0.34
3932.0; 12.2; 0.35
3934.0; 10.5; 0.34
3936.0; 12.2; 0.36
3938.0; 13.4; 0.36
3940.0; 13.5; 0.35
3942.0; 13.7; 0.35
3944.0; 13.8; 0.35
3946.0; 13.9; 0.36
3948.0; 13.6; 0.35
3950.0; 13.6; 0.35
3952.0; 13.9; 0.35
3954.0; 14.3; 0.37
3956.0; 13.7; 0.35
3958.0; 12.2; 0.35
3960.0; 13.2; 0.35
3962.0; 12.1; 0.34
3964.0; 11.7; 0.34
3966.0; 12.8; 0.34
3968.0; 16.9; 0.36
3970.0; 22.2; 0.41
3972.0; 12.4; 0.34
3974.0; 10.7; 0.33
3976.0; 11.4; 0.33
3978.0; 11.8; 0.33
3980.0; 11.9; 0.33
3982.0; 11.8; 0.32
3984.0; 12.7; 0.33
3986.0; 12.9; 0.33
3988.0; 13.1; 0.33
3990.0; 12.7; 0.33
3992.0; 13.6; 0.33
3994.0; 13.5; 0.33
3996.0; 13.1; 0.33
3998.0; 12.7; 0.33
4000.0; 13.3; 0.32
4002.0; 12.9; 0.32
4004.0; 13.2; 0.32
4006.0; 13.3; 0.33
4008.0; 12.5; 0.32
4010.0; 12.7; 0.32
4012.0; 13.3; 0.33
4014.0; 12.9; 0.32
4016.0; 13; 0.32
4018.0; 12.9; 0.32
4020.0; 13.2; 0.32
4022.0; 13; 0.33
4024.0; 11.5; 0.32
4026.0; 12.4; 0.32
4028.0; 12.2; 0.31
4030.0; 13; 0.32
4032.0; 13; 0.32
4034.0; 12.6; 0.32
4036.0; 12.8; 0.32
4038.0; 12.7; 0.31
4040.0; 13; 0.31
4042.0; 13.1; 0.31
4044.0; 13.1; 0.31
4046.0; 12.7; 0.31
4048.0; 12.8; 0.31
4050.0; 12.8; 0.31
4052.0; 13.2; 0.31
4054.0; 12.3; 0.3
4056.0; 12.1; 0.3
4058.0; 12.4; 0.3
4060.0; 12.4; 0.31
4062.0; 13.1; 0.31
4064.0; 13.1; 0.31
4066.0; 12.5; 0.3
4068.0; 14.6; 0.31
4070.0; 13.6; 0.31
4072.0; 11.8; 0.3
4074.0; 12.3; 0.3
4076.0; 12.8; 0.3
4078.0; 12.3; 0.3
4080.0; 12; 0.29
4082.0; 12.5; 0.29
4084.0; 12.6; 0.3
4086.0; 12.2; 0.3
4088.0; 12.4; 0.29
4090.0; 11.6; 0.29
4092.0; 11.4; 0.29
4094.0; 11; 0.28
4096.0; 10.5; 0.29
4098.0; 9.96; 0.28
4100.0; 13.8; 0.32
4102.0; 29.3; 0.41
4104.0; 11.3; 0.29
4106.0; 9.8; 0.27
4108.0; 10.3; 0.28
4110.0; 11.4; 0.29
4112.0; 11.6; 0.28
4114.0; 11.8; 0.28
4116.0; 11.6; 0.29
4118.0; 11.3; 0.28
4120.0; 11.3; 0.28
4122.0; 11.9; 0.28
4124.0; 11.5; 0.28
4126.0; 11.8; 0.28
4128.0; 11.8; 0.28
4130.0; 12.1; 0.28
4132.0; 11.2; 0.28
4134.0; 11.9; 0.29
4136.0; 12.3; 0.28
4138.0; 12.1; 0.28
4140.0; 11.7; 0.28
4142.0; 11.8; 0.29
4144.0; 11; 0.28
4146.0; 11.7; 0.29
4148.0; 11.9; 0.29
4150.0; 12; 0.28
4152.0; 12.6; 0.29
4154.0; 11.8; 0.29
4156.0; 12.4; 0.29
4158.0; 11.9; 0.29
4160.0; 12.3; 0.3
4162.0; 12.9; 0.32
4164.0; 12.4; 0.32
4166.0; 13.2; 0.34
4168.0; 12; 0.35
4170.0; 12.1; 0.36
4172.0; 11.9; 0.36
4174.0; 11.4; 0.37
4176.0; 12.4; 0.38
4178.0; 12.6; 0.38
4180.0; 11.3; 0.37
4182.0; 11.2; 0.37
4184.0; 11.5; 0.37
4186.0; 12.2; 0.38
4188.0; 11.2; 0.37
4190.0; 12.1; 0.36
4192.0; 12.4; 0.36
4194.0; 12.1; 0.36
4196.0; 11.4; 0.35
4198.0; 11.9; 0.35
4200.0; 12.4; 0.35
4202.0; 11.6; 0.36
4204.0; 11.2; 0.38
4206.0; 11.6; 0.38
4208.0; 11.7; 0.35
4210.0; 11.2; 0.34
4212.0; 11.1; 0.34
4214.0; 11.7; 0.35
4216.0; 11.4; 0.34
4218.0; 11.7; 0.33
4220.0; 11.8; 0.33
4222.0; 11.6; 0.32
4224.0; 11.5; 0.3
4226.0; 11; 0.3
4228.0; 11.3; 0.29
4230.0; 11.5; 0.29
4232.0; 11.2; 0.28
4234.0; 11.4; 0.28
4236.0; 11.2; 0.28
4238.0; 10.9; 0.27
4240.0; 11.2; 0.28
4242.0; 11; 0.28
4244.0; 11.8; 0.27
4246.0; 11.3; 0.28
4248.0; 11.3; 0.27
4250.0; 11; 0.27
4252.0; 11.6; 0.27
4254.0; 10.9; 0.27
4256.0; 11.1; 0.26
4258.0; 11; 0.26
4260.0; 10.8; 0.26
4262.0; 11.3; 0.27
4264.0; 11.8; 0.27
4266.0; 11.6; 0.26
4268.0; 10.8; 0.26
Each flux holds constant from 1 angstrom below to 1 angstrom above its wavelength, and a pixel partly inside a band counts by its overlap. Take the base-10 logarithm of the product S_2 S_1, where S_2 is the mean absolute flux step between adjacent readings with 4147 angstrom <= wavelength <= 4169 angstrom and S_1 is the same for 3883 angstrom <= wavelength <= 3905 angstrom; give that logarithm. 0.16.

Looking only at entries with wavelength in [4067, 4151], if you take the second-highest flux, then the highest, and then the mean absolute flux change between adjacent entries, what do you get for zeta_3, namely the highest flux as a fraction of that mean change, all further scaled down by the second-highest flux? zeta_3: 1.5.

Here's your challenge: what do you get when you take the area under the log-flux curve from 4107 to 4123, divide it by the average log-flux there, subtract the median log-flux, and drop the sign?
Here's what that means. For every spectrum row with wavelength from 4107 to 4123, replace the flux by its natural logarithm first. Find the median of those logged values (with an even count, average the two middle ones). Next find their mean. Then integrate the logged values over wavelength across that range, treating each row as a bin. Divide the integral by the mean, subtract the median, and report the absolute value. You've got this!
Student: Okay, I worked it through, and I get 14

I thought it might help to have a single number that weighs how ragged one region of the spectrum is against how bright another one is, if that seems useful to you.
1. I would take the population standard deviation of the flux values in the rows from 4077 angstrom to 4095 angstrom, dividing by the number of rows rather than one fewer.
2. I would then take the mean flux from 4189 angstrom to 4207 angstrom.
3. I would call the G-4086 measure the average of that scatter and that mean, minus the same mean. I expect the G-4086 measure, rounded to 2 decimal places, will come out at -5.67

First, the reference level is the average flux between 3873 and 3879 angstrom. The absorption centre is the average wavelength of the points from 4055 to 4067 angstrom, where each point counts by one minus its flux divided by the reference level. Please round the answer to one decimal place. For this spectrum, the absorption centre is 4059.9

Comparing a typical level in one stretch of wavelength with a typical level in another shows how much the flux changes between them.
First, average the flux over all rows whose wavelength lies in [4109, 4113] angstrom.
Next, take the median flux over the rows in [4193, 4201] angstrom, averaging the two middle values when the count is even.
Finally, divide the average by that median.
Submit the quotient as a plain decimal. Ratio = 0.96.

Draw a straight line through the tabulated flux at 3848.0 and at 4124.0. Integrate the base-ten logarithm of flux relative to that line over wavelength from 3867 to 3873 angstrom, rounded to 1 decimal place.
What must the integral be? 1.4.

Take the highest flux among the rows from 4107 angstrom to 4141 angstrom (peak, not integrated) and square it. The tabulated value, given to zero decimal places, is 151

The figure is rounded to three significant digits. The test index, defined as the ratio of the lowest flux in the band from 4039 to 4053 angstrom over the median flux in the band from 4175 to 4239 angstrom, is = 1.10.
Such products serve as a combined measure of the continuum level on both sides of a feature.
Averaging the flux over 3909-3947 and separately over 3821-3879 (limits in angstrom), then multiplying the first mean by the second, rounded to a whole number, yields 188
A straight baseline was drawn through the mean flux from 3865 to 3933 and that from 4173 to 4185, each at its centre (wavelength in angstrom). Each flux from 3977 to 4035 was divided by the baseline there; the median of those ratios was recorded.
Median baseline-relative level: 0.97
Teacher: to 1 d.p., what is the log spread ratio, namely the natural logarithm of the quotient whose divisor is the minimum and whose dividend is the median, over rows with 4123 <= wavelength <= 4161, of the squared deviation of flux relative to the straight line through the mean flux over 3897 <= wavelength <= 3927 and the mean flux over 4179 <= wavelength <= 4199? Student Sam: 6.2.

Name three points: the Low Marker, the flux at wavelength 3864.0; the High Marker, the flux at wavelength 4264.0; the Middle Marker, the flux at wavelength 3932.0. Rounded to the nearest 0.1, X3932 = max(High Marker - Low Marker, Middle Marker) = 12.2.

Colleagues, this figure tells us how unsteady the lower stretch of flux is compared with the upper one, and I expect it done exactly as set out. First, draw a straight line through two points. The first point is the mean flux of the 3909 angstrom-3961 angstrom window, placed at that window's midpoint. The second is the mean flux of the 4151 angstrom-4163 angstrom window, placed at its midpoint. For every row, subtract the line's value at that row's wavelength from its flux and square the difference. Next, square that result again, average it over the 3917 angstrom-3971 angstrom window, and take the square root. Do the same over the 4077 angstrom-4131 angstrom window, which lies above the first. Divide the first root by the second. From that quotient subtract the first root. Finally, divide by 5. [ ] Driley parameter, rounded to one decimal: -3.2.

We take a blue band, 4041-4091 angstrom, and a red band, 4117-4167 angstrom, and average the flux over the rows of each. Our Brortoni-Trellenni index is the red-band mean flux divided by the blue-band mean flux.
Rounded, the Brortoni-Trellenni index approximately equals 0.945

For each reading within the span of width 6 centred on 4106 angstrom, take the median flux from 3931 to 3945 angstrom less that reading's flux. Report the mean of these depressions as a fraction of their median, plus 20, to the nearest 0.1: 20.9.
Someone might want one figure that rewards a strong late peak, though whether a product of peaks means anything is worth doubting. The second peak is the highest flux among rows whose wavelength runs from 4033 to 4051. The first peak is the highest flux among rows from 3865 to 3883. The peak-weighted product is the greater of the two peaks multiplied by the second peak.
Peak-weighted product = 417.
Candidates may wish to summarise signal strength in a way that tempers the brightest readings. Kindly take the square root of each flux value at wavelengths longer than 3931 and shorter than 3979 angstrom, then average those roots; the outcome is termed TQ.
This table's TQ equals 3.64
